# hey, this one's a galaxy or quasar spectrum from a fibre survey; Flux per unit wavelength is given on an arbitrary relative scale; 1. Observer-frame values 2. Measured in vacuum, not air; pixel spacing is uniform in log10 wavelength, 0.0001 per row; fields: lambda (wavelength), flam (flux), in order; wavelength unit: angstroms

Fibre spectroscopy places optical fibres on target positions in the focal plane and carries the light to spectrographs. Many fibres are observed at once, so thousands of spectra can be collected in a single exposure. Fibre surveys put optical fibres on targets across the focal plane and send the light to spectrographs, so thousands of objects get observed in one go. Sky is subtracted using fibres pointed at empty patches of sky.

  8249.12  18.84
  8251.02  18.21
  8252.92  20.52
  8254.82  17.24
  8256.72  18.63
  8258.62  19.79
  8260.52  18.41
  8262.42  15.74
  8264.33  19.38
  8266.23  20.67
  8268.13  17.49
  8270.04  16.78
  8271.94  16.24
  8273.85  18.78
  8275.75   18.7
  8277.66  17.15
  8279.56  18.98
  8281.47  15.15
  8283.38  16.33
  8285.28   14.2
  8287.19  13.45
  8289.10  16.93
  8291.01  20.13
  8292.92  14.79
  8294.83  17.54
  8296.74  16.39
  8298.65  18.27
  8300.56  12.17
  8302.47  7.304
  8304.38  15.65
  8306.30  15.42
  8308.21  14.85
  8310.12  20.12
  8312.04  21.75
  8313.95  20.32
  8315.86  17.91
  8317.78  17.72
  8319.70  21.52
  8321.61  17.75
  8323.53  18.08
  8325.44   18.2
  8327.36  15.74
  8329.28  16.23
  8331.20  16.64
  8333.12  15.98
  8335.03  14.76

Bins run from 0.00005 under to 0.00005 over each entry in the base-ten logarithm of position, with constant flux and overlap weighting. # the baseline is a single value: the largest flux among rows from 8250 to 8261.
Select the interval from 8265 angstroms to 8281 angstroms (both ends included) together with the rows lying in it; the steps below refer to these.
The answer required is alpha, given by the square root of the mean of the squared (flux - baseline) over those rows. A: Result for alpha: 2.8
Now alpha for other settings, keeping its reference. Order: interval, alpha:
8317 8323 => 2.3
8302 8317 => 5.8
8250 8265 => 2.5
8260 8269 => 2.7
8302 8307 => 8.6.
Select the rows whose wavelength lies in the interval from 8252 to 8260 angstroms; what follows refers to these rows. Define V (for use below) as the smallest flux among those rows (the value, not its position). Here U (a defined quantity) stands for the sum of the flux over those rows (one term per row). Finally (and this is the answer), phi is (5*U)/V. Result 22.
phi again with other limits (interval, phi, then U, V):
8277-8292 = 49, 132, 13.45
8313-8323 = 27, 95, 17.72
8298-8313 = 86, 126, 7.304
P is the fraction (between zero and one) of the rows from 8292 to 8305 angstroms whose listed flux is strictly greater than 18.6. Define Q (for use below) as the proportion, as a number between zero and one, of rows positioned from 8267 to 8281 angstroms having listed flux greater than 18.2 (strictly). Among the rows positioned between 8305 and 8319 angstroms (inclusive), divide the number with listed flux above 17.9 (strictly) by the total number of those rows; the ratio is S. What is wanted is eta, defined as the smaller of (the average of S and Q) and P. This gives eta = 0.0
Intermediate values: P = 0.00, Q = 0.43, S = 0.57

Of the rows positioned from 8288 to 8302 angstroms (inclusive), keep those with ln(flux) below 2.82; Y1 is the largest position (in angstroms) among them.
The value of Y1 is 8300.56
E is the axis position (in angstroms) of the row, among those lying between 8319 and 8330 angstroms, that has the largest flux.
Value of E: 8319.70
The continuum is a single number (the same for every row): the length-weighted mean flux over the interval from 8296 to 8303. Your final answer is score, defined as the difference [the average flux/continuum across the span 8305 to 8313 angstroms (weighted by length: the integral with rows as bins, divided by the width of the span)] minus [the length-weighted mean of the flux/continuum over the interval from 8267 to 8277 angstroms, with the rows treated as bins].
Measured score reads 0.02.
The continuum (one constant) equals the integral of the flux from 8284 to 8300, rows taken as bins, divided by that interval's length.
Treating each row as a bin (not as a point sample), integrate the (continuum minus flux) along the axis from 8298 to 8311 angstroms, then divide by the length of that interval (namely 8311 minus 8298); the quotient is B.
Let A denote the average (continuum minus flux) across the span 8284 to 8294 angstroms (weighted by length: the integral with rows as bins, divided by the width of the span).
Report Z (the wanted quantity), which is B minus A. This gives 1.2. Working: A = 0.4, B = 1.64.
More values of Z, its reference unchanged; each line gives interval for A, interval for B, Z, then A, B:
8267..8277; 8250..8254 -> -1.6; -1.3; -2.93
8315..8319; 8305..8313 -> 0.1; -1.7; -1.58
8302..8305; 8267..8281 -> -6.0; 4.7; -1.32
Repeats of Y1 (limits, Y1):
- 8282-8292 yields 8287.19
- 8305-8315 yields 8308.21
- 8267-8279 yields 8271.94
